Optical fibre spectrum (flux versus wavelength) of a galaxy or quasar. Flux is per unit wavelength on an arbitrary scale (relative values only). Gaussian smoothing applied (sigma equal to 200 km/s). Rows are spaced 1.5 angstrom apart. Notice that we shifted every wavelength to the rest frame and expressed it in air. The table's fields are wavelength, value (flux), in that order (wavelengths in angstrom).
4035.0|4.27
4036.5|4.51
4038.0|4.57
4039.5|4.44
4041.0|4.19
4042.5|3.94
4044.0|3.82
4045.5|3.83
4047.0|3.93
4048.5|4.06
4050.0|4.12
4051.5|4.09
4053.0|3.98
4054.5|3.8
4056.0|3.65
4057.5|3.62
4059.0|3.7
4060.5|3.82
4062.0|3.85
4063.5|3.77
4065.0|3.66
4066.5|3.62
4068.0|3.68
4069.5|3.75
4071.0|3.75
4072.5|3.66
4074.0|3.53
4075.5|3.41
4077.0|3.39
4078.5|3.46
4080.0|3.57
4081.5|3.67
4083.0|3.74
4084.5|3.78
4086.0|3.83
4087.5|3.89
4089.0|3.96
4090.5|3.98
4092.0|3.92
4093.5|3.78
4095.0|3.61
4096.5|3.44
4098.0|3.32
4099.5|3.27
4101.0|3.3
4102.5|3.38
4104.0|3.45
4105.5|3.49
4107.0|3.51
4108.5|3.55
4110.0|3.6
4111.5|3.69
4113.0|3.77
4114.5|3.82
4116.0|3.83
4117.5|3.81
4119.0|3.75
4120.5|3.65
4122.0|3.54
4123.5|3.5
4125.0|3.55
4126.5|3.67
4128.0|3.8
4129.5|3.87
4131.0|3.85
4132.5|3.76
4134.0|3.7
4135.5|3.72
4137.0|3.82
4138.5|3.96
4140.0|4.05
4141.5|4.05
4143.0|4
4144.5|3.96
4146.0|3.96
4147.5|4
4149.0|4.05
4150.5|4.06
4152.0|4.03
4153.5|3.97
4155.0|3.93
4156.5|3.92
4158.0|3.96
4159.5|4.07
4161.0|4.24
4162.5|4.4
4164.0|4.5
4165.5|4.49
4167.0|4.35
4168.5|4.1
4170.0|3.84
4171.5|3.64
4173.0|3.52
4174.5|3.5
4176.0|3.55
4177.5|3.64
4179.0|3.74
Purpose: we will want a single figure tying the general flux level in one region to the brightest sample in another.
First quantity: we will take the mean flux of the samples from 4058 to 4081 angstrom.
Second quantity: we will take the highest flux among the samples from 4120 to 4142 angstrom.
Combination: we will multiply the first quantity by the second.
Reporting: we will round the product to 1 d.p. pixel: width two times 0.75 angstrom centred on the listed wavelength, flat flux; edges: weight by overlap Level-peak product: 14.7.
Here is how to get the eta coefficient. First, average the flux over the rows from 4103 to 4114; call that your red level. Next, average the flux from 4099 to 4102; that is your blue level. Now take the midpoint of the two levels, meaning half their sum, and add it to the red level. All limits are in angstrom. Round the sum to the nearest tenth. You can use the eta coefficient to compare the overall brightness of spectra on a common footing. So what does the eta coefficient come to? 7.0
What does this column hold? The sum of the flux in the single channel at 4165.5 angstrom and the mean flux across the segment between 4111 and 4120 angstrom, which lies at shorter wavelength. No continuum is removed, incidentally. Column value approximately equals 8.27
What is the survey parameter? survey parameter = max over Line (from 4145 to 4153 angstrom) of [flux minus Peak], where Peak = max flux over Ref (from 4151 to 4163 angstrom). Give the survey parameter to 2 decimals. -0.34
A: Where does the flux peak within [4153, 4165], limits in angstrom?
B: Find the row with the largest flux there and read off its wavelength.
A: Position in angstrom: 4164.0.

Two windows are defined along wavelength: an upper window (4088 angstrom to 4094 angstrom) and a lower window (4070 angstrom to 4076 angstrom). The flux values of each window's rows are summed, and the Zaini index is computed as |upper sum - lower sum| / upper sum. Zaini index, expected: 0.082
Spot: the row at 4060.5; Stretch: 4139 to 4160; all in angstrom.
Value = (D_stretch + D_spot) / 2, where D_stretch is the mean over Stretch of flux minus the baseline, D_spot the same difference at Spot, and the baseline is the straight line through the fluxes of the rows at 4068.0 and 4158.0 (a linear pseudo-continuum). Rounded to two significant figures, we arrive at 0.11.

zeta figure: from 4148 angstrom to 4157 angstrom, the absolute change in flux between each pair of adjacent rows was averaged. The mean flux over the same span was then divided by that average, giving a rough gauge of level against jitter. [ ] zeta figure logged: 133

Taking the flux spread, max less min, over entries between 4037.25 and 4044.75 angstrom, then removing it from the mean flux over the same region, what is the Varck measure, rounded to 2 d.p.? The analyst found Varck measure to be 3.44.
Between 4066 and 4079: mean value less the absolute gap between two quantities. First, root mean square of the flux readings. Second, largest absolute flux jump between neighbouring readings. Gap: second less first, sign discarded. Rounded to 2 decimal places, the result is 0.13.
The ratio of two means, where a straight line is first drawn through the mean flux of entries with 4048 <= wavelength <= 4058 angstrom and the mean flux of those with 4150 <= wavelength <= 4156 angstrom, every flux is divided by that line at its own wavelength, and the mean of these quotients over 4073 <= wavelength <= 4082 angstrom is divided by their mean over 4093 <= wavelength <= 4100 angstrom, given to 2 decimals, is 1.01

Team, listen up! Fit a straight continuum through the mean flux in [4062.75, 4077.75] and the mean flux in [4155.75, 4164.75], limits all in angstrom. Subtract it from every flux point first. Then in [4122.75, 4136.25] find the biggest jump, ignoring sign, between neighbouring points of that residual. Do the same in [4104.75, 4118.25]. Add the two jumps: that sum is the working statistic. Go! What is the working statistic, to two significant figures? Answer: 0.20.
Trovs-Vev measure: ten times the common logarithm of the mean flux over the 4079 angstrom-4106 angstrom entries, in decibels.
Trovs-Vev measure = 5.60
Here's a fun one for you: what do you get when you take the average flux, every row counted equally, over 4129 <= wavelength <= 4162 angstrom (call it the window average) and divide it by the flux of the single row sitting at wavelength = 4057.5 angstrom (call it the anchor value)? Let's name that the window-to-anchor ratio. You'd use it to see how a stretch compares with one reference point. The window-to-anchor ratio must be 1.09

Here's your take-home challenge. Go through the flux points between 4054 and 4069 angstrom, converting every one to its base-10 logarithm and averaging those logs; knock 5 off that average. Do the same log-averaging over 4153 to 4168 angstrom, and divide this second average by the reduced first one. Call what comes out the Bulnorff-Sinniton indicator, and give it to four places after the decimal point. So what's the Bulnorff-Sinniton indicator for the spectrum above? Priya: -0.1402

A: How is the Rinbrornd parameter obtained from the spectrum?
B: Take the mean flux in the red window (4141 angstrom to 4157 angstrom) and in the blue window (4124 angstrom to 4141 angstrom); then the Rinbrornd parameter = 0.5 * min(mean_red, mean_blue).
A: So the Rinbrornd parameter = 1.90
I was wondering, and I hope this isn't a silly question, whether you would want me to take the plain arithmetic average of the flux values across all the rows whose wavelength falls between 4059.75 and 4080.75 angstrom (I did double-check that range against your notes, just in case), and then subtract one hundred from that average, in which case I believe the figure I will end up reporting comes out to -96.4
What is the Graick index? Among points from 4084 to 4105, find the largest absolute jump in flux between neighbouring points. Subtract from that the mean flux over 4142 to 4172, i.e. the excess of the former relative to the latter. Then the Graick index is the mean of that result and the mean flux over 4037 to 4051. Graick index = 0.10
